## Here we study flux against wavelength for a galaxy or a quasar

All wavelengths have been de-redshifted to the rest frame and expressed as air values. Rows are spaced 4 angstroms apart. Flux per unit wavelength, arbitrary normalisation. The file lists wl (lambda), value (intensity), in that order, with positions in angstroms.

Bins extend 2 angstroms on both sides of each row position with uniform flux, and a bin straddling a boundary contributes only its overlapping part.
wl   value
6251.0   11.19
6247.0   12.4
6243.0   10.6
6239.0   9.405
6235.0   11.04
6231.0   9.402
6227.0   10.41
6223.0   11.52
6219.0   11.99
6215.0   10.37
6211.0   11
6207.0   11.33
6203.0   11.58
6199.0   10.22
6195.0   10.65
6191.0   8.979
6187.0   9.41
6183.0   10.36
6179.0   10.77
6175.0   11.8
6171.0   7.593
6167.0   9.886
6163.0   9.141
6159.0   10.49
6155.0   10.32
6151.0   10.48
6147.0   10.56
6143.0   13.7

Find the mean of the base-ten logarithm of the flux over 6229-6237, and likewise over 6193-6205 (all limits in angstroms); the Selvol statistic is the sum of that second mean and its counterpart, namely 2.04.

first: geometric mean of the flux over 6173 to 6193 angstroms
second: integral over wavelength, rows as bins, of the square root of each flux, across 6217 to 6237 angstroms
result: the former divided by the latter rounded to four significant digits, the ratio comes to 0.1550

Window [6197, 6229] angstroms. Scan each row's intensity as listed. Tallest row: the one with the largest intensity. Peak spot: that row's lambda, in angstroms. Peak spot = 6219.0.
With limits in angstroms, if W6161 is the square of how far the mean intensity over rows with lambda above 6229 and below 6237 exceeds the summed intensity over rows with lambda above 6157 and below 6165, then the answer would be 89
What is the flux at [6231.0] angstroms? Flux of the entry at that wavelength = 9.402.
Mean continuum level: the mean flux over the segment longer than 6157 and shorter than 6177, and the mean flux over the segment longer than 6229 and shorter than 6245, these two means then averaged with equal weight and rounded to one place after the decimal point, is 9.9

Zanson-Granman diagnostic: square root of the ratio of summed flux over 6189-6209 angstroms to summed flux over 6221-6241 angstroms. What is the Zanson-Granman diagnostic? 1.01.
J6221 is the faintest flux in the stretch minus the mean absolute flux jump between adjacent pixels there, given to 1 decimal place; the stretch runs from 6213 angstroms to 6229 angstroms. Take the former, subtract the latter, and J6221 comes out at 9.3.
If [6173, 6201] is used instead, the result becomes 8.2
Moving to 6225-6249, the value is 7.9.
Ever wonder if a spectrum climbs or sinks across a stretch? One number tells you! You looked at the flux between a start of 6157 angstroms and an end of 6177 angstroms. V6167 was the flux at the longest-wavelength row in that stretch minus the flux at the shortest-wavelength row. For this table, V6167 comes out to 1.3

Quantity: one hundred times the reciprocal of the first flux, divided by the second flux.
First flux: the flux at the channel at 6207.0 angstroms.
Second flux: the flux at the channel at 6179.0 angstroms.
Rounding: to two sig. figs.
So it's 0.82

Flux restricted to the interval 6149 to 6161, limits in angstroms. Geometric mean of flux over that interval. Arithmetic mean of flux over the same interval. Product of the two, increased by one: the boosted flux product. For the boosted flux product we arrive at 110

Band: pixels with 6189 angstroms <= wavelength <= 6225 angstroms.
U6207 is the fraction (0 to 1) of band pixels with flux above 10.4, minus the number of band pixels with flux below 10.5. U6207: -2.3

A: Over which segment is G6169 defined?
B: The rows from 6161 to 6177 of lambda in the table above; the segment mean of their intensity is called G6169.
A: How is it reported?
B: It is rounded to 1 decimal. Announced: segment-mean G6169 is 9.6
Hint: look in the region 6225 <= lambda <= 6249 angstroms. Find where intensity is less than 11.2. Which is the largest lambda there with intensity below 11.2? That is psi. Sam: 6243.0 angstroms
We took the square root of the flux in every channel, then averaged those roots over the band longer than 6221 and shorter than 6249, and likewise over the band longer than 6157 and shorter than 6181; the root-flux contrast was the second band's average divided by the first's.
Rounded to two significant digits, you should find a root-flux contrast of 0.96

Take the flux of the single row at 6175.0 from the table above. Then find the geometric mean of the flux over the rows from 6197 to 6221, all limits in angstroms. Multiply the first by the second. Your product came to 131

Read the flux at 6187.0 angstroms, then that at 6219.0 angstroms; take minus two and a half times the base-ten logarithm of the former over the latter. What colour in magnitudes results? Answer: 0.26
